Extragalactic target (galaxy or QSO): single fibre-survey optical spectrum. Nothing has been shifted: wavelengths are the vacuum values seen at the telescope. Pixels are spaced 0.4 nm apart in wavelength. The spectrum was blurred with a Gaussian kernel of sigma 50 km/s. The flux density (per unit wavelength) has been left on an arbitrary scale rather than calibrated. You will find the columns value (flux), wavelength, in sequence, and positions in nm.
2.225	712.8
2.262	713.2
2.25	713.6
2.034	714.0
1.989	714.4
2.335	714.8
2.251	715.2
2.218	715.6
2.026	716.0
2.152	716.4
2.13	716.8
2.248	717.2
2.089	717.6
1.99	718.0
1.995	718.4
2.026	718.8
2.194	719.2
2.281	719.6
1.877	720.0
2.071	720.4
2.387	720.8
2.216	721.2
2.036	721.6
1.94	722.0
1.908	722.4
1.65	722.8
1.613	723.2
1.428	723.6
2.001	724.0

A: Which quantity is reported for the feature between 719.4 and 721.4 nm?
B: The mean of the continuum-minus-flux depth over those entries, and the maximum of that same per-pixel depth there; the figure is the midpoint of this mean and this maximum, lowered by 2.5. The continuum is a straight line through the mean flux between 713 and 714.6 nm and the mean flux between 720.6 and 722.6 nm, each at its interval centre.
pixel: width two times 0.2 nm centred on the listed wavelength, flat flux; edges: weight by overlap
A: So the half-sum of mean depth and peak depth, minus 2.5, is -2.42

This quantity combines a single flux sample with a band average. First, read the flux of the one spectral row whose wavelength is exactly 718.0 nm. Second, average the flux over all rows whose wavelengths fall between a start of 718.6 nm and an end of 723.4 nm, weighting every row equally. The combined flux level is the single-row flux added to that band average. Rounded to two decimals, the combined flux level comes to 4.01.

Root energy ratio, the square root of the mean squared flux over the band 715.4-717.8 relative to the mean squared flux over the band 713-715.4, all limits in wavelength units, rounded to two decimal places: 0.98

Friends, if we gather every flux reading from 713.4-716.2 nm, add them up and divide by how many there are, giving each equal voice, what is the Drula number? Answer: 2.16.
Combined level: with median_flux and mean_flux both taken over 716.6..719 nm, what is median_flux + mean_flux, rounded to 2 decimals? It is 4.14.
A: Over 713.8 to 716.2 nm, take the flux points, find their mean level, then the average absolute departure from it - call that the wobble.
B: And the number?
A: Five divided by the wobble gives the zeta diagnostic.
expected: 40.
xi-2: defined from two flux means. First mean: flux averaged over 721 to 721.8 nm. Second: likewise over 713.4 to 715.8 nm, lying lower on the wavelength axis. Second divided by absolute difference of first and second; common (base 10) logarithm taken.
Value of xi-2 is 1.6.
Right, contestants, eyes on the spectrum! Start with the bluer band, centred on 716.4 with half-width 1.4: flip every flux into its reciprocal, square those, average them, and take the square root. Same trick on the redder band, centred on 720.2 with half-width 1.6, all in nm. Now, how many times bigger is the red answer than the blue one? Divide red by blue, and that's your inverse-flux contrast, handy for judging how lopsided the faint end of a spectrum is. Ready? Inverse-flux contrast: 1.02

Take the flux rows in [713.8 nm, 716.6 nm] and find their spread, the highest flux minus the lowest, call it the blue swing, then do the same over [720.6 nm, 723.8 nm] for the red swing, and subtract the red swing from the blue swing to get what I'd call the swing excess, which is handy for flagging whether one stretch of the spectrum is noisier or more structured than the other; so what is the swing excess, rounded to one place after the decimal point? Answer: -0.6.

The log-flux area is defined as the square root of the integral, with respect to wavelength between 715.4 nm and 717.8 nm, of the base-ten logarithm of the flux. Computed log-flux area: 0.89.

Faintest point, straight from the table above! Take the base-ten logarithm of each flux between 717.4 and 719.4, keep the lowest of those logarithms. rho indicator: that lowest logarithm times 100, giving 29.9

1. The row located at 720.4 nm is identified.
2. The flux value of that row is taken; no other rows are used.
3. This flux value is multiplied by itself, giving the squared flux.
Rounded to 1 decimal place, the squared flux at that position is 4.3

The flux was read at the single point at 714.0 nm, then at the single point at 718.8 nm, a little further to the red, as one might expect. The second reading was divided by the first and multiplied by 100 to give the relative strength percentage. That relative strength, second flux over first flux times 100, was 100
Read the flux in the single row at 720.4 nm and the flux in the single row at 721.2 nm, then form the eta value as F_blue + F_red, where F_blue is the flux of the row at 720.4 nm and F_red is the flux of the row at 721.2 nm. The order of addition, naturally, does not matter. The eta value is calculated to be 4.29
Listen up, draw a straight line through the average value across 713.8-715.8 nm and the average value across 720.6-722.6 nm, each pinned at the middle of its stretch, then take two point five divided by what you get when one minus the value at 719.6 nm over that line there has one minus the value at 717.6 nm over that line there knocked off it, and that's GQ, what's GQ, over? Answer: -25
